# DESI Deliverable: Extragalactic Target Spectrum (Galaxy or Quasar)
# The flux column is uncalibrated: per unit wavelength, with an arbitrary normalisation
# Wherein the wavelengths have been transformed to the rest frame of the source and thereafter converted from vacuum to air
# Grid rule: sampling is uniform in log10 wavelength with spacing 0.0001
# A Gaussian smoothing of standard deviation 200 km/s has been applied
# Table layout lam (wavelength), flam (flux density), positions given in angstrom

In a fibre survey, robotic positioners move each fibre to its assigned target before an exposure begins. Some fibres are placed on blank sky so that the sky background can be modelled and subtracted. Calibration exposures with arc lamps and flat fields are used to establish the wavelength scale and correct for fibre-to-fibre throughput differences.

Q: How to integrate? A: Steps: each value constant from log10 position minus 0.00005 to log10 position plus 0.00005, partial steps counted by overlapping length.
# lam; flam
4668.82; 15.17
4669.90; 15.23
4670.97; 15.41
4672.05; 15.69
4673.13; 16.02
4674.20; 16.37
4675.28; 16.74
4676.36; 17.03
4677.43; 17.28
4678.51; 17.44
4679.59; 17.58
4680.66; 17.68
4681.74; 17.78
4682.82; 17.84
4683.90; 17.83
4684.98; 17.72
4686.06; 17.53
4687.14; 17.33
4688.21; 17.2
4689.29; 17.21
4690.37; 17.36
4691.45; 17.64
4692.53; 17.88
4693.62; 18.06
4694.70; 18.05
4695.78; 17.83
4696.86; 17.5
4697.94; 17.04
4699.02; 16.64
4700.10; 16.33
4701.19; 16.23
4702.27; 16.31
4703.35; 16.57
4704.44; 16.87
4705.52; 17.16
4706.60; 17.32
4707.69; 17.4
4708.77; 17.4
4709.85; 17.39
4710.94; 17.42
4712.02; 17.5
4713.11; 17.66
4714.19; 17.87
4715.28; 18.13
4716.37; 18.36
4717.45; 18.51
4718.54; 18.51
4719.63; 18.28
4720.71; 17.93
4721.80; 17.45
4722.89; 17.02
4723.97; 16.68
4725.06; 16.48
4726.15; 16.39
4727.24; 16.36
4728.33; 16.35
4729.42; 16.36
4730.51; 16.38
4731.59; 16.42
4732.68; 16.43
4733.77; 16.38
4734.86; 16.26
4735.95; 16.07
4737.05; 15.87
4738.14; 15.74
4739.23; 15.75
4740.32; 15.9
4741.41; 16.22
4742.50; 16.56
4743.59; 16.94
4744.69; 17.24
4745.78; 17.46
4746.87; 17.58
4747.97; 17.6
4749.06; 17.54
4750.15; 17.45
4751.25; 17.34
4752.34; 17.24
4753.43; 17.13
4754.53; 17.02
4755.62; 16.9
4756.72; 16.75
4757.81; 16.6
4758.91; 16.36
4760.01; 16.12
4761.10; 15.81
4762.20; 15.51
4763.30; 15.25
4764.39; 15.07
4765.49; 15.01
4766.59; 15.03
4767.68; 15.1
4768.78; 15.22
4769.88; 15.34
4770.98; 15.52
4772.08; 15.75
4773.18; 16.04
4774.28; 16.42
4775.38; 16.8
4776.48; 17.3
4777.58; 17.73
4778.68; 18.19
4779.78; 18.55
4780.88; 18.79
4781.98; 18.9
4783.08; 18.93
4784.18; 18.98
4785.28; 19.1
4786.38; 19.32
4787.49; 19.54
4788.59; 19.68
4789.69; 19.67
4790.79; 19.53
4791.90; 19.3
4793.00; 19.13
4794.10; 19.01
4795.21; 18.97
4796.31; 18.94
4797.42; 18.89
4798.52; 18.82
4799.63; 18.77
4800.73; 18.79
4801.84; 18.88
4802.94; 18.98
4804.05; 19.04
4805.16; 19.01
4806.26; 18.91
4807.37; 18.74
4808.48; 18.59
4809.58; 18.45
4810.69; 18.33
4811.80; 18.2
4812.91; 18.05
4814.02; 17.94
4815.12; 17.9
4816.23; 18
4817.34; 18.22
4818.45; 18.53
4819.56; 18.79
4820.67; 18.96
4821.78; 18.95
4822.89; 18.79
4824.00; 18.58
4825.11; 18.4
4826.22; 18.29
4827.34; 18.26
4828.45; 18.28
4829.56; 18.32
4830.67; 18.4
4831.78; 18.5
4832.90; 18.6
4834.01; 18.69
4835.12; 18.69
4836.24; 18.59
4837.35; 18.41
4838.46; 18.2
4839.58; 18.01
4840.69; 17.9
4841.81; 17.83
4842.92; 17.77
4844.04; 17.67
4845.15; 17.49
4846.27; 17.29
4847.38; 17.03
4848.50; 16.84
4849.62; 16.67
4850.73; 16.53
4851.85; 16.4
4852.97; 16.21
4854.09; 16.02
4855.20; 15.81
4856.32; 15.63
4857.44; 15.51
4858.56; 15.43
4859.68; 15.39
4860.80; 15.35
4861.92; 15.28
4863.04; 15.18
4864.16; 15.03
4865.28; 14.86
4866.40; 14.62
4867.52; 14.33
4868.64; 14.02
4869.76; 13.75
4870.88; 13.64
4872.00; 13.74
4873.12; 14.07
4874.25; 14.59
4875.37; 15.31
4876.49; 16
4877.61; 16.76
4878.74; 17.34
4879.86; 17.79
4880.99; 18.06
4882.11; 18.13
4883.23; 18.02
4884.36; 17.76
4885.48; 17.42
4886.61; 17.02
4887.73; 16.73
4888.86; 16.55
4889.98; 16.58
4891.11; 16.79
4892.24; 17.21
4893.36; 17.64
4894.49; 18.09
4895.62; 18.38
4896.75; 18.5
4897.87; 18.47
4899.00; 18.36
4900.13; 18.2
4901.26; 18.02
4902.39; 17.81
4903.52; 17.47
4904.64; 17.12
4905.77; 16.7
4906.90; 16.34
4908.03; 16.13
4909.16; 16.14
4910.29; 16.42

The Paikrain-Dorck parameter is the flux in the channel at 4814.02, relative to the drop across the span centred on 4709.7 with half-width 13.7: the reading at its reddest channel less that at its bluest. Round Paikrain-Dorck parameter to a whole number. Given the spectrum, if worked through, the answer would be -37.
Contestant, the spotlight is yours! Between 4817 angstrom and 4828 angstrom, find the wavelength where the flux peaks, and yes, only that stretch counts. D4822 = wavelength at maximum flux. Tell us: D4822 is 4820.67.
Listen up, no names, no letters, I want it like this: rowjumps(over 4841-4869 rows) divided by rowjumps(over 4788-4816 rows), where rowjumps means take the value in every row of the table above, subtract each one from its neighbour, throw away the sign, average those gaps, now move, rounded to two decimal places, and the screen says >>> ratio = 1.64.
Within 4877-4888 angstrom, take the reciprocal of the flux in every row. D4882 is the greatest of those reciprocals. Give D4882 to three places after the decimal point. 0.060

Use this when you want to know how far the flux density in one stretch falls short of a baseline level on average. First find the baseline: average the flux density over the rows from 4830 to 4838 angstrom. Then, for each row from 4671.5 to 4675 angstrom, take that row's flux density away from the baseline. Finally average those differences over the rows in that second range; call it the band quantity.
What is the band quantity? 2.5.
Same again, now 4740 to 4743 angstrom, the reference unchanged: 2.3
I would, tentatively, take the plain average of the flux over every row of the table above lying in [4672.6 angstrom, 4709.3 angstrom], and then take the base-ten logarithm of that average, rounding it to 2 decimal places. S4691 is 1.24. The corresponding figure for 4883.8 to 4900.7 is 1.25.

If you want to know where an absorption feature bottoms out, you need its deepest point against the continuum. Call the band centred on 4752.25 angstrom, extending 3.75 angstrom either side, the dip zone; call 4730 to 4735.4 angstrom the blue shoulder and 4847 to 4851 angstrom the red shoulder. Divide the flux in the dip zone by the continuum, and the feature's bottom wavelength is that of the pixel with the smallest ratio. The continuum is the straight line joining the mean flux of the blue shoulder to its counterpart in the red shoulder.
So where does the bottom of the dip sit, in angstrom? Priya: 4755.62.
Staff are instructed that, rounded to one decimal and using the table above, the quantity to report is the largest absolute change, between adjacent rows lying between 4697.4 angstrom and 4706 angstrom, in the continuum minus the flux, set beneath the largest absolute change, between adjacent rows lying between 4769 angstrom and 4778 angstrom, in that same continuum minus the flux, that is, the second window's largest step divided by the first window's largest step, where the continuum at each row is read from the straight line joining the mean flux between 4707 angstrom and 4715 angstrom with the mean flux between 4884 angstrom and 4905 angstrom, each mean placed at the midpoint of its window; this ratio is 1.2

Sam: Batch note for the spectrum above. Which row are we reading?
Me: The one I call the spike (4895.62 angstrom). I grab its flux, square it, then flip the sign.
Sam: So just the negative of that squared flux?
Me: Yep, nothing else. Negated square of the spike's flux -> -338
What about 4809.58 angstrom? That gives -340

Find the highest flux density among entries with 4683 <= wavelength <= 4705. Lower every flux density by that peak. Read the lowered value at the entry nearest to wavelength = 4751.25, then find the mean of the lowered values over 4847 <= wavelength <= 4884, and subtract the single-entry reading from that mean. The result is -1.6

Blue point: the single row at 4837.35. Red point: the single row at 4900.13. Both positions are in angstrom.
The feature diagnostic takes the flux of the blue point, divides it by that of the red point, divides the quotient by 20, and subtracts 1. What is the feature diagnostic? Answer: -0.949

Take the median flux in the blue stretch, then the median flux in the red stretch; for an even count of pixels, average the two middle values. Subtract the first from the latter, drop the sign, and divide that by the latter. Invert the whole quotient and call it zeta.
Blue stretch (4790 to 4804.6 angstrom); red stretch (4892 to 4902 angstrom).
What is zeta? 24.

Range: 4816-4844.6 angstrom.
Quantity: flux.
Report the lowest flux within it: 17.67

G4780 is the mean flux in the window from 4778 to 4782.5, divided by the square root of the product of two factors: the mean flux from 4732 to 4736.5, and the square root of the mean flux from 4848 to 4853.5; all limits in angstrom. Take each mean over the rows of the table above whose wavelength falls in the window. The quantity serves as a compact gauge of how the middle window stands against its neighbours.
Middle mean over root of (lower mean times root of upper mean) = 2.29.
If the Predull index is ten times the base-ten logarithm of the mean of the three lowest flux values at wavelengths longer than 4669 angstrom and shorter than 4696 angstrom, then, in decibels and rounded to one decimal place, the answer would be 11.9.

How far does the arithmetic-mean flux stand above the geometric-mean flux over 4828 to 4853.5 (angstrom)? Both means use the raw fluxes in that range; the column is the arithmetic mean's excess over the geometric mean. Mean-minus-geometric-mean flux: 0.017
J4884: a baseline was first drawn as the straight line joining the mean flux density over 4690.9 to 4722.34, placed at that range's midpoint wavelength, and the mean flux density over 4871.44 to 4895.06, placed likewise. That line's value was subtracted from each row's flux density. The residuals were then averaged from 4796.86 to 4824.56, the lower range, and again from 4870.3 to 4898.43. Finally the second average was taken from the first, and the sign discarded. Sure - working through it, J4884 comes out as 1.5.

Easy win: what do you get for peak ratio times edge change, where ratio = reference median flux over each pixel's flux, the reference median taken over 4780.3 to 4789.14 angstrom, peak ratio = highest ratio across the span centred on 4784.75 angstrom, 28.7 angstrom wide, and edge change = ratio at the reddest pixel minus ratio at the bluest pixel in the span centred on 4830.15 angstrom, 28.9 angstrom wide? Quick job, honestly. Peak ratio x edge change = 0.02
